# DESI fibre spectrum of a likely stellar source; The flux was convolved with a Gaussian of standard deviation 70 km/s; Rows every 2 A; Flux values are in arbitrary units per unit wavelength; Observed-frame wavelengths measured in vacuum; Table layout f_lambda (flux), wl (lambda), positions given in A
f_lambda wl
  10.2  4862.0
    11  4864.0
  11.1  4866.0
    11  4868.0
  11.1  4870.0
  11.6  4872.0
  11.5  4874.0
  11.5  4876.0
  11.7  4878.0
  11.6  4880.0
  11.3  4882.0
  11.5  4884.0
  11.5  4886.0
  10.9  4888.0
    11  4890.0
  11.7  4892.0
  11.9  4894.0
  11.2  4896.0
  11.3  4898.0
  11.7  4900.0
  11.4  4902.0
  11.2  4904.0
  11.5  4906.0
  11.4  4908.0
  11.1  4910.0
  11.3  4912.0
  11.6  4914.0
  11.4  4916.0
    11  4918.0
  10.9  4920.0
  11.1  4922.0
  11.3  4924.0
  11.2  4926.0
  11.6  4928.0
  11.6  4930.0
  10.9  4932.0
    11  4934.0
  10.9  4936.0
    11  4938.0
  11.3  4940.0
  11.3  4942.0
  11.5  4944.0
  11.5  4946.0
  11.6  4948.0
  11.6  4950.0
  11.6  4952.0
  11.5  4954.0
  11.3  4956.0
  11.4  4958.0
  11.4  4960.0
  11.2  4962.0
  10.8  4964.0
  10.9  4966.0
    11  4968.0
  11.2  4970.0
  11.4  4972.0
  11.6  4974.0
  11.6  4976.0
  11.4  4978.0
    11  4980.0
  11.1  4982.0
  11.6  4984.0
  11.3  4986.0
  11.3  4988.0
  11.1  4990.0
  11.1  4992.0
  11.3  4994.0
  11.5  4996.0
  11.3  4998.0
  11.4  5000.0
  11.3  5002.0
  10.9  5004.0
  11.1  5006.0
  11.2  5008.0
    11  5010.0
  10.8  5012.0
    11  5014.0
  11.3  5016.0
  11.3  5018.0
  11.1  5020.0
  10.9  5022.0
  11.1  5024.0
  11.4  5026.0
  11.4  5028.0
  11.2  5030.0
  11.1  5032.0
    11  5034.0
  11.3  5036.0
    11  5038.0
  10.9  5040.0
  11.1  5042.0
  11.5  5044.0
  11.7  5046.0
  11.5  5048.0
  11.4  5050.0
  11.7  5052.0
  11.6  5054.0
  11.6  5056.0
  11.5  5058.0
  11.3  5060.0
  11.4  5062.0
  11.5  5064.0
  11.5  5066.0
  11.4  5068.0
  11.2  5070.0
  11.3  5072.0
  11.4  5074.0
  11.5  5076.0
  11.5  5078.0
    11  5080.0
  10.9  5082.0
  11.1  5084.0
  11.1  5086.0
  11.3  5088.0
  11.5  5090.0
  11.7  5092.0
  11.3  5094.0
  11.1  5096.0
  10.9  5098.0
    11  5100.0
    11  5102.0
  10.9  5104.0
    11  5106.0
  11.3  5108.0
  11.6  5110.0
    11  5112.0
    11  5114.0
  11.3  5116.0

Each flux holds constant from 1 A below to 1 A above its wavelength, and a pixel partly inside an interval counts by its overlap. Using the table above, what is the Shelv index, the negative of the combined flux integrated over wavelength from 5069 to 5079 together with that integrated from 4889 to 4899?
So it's -228.0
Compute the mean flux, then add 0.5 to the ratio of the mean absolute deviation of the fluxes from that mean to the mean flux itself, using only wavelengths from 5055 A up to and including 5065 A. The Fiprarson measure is 0.508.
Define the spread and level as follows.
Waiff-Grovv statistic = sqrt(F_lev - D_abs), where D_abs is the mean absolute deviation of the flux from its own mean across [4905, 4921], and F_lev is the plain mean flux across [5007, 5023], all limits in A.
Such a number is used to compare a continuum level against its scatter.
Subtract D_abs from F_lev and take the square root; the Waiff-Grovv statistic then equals 3.30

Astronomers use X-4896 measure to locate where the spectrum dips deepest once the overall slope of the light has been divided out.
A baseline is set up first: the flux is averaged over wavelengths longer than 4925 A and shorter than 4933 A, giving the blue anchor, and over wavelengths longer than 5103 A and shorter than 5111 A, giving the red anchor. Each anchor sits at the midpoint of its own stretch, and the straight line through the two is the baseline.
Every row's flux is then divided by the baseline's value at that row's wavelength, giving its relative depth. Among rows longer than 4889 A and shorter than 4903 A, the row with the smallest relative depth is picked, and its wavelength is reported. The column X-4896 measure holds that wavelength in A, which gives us 4890.0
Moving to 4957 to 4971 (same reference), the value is 4964.0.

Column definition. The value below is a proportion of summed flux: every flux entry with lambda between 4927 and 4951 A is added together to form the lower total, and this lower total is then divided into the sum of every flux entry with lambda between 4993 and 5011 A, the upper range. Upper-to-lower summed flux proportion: 0.744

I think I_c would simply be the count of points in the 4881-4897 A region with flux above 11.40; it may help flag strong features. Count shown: 4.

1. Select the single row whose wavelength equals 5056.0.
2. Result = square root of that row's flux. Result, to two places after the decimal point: 3.41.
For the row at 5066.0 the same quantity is 3.39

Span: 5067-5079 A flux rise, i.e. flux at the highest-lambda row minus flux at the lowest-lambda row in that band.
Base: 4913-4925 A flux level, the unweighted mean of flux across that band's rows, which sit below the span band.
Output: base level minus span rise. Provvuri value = 11.1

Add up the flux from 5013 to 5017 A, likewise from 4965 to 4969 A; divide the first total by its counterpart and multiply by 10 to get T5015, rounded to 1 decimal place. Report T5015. 10.2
